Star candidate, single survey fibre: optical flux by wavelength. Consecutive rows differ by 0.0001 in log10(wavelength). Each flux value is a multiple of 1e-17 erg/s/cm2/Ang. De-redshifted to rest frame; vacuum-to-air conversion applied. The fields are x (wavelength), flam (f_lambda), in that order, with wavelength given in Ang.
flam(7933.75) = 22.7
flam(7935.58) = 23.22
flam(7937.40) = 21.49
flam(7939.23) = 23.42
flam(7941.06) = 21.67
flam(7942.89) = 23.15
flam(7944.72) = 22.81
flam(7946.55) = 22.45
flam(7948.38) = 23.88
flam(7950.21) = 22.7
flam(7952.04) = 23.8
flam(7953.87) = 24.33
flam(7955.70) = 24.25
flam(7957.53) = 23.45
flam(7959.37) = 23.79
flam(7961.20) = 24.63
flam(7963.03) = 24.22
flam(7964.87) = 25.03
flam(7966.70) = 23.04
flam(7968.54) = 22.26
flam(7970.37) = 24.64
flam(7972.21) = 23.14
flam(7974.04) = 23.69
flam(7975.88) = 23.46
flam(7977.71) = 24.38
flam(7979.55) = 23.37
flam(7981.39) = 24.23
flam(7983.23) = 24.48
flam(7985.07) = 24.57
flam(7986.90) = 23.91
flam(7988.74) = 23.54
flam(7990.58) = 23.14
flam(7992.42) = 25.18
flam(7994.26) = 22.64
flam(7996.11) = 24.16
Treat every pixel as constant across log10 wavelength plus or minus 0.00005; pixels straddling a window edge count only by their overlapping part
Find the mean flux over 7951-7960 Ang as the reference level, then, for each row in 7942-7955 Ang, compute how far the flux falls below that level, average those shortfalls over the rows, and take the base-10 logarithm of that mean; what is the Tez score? -0.2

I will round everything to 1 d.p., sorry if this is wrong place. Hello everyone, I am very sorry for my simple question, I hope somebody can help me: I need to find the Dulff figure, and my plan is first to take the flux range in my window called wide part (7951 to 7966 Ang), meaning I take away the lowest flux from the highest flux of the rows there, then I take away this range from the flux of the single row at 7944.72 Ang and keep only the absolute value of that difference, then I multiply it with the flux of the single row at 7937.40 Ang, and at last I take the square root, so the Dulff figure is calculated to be 21.4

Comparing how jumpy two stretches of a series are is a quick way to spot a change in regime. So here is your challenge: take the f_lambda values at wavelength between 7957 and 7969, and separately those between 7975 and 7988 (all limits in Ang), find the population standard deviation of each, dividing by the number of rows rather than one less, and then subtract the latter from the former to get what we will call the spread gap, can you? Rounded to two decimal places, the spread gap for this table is 0.43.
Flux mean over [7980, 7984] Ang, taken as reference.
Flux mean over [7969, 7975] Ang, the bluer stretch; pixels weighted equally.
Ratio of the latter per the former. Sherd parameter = 0.98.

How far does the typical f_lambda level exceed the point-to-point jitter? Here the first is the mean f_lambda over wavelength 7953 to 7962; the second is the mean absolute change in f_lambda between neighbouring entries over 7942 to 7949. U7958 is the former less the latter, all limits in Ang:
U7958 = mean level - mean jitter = 23.4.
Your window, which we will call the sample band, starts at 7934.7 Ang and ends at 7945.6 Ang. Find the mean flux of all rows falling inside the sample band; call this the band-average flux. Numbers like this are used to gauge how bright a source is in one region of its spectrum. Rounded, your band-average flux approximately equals 22.6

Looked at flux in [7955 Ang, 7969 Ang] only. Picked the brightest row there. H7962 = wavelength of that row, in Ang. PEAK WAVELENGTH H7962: 7964.87 Ang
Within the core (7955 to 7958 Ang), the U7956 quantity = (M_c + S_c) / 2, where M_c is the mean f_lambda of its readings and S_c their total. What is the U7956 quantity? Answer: 36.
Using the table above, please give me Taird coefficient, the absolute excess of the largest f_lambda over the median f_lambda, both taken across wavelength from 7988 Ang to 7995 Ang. 1.84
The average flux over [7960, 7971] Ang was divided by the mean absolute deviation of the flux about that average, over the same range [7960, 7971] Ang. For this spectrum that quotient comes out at 27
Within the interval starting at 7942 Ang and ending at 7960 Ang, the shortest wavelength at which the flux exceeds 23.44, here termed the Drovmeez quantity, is 7948.38 Ang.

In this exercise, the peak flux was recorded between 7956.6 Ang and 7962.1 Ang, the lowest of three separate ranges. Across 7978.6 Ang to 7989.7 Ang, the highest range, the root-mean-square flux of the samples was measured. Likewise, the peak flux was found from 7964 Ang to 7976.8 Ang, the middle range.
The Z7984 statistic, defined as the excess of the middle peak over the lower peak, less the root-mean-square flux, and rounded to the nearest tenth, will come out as -23.6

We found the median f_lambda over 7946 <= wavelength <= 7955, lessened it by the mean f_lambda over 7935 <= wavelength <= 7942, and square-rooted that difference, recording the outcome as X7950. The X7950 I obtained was 1.2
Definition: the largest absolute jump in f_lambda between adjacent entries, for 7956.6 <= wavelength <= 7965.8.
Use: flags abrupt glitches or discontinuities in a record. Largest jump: 0.84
